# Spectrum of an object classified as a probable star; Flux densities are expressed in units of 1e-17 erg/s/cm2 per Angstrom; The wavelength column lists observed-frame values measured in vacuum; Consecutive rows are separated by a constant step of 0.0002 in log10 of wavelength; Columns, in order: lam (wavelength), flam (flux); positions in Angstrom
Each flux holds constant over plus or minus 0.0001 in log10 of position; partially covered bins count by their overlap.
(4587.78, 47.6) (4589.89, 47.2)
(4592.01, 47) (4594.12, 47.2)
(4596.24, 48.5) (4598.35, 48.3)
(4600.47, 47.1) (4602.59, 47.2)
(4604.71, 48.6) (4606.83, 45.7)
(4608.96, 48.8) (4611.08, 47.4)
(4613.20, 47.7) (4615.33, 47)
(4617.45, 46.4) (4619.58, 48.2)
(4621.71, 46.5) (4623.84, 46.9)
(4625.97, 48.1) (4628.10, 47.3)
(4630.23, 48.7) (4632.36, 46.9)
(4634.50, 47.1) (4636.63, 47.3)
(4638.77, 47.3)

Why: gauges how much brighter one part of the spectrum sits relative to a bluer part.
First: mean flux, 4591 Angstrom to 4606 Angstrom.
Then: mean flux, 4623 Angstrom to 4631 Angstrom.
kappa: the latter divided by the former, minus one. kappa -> 0.001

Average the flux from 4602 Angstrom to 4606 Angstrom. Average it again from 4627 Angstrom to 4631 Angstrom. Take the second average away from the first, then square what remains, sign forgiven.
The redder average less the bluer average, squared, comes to 0.01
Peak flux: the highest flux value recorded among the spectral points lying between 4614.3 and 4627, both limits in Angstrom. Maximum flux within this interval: 48.2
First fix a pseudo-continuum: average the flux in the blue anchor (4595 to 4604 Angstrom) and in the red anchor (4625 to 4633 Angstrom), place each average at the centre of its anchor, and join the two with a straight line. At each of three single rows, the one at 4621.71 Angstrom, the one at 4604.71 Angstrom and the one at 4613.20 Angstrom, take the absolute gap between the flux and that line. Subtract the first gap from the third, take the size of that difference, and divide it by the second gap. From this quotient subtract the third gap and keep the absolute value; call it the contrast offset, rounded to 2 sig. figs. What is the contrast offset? 1.4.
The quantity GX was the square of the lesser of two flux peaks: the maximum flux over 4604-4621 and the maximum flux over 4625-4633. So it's 2372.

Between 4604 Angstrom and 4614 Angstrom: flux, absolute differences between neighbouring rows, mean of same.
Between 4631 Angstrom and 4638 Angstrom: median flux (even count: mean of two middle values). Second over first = 24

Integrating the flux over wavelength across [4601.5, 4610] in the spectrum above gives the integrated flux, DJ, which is 404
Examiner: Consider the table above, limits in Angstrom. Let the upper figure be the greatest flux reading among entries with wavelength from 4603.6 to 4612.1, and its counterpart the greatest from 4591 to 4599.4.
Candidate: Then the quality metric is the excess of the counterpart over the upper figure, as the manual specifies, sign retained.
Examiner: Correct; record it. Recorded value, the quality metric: -0.30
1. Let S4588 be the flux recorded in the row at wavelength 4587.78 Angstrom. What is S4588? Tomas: 47.6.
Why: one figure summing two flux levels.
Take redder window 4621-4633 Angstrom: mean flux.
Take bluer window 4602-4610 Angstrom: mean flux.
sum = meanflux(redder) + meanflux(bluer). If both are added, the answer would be 95.0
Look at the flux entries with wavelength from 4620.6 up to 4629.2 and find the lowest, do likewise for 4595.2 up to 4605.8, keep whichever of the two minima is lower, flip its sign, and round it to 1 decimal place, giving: -46.5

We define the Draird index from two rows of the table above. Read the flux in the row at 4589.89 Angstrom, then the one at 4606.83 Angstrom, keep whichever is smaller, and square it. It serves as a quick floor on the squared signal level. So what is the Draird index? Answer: 2088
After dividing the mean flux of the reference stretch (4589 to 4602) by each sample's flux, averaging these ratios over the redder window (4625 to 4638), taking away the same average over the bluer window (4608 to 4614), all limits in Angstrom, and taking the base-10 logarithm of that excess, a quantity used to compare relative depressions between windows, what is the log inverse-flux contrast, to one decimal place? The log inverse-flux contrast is -2.1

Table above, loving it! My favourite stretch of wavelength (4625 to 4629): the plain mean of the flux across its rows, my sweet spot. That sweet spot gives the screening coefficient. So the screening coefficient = 47.7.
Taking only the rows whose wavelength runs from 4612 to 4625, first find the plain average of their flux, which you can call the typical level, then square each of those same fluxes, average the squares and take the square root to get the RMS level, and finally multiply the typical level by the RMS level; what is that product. 2220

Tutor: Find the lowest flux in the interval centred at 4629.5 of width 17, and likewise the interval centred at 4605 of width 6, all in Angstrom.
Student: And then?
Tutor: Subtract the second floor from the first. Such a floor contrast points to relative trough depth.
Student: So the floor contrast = 0.80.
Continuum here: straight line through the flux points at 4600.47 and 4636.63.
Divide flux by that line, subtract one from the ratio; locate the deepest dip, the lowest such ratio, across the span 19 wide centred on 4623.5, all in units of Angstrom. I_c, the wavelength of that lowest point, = 4617.45 Angstrom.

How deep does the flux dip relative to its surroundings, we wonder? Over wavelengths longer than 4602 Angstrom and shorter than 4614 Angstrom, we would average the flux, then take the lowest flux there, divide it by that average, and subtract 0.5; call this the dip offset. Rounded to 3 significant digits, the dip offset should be 0.461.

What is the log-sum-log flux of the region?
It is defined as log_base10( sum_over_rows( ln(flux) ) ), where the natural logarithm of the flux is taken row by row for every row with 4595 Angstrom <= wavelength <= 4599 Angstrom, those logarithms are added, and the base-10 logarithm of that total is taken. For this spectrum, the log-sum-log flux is 0.890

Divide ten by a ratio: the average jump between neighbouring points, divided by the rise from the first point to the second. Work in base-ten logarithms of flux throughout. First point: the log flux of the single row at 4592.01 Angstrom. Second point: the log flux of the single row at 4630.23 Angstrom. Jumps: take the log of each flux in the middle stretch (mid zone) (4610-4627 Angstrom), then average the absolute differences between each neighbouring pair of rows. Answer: 18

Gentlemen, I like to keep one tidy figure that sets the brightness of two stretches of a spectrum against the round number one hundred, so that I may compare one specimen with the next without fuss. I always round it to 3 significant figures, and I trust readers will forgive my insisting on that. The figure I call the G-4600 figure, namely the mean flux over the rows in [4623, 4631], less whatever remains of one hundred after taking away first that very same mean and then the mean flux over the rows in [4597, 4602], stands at 43.2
